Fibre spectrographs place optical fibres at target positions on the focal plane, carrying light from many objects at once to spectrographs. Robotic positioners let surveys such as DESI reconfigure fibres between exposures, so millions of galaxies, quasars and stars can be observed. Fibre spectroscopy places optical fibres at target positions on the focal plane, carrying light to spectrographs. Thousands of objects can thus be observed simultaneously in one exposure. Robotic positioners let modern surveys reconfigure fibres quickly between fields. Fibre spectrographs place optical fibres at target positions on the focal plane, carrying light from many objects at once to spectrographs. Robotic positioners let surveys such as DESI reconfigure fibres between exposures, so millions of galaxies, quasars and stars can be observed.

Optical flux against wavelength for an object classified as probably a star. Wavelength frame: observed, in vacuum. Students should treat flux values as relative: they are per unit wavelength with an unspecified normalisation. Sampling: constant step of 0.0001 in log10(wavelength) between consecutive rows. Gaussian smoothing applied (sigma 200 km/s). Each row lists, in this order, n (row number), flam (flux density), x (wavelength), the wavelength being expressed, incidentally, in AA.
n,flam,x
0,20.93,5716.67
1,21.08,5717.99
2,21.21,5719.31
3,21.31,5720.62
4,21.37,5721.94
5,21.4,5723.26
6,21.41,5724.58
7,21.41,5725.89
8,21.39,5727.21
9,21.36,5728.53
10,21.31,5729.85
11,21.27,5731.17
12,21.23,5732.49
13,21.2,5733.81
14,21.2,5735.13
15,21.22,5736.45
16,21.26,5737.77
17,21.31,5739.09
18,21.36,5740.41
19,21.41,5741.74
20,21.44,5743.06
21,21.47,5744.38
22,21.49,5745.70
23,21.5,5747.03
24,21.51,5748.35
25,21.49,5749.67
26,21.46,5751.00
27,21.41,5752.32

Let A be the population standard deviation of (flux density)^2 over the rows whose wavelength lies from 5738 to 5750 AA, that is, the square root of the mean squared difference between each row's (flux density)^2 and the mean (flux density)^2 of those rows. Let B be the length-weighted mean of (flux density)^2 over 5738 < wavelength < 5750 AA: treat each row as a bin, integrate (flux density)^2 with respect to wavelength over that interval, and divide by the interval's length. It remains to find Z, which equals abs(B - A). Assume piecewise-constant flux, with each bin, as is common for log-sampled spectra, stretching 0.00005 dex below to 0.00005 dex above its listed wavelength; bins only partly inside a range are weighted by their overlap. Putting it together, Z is 457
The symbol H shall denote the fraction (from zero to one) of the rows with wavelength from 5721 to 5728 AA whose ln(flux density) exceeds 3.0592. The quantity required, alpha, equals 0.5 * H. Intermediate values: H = 1.0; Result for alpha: 0.5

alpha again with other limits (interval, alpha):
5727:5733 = 0.2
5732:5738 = 0.0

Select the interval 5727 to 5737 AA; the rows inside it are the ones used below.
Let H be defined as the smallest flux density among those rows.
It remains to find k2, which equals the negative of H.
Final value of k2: -21.2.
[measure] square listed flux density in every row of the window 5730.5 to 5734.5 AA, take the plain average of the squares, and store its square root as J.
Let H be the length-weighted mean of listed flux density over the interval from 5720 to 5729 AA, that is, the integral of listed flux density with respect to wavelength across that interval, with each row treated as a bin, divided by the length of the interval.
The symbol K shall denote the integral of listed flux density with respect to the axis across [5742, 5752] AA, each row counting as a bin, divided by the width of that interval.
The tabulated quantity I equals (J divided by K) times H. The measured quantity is 21.1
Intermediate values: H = 21.38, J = 21.2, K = 21.49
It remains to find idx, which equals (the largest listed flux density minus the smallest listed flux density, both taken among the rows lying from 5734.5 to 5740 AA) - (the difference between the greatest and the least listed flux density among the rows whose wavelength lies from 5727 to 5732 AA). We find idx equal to -0.010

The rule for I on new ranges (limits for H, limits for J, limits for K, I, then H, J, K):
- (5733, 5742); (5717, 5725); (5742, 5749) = 21.1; 21.27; 21.3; 21.49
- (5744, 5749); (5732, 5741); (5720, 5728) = 21.4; 21.49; 21.3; 21.38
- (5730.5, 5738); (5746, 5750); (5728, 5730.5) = 21.4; 21.23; 21.5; 21.33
